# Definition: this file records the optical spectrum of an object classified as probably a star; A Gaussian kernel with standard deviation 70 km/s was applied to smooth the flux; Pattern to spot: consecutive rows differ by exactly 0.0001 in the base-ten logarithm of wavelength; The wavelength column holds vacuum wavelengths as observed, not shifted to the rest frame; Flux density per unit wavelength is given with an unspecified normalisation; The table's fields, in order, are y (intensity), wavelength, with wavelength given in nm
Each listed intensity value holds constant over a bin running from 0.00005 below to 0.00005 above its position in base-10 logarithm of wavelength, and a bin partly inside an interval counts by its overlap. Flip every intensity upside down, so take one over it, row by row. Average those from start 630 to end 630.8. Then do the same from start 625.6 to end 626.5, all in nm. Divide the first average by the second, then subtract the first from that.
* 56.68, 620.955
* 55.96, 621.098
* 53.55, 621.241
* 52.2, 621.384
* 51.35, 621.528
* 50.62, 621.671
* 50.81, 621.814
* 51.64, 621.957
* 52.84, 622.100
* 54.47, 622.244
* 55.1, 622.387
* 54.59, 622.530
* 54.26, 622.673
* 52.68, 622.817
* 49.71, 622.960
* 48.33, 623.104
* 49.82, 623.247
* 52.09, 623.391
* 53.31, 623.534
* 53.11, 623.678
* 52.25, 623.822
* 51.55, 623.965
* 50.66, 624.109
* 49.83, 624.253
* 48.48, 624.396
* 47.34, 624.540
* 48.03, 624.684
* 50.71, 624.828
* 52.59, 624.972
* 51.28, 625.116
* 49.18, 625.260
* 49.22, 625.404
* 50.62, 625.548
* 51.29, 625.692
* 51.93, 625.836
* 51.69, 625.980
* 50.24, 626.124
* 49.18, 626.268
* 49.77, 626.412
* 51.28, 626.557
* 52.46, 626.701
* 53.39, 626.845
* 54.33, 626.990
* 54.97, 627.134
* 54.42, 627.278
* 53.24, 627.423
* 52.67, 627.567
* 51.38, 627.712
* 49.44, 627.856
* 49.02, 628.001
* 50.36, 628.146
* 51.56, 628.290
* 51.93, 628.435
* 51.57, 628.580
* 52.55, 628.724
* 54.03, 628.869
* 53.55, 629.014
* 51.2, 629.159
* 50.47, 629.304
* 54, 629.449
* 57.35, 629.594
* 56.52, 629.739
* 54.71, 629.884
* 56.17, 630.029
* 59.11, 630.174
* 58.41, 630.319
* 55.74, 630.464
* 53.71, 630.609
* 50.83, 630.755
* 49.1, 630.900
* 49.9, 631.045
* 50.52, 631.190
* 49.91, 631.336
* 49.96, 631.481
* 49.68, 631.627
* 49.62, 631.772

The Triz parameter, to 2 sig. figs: 0.89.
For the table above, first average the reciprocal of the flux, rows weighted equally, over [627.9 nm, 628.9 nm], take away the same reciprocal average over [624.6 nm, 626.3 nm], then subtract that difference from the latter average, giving 0.0202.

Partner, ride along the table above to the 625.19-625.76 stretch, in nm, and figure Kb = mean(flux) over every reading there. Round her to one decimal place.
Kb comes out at 50.1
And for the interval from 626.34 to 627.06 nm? 52.2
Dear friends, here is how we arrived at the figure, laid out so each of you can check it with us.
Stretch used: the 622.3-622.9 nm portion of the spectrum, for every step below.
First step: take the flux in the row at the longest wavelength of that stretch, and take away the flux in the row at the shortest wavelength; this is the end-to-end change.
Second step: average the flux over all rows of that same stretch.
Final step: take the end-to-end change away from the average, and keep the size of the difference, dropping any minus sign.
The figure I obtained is 56.6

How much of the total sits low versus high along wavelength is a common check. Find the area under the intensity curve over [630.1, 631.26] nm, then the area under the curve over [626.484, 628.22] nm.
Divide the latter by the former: 1.5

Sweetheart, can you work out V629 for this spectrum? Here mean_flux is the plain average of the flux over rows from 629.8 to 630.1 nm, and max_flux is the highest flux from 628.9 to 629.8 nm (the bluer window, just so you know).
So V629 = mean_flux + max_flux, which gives 113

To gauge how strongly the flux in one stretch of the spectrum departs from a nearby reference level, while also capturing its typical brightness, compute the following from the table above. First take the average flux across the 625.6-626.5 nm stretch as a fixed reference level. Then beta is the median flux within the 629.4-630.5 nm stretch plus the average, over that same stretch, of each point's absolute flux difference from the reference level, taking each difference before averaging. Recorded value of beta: 62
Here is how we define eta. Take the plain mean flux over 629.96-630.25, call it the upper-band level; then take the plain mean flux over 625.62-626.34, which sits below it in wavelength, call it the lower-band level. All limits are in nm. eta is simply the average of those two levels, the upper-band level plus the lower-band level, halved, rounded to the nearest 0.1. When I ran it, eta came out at 54.3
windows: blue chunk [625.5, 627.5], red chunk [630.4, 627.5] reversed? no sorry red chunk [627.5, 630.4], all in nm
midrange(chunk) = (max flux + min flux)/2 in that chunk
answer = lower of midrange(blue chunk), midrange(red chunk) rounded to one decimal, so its 52.1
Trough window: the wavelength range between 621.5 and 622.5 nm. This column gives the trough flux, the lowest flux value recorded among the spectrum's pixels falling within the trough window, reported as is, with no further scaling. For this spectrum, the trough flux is 50.62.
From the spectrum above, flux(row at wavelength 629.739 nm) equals 56.52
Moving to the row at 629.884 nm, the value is 54.71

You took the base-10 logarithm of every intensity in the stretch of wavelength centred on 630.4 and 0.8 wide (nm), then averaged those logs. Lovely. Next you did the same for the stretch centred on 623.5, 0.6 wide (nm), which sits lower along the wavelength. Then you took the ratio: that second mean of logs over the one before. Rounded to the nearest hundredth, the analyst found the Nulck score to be 0.98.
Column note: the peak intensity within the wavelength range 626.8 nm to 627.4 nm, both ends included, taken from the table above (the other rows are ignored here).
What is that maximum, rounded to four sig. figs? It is 54.97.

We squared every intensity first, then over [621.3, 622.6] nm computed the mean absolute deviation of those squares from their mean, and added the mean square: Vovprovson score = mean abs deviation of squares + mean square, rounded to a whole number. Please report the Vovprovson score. 2925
